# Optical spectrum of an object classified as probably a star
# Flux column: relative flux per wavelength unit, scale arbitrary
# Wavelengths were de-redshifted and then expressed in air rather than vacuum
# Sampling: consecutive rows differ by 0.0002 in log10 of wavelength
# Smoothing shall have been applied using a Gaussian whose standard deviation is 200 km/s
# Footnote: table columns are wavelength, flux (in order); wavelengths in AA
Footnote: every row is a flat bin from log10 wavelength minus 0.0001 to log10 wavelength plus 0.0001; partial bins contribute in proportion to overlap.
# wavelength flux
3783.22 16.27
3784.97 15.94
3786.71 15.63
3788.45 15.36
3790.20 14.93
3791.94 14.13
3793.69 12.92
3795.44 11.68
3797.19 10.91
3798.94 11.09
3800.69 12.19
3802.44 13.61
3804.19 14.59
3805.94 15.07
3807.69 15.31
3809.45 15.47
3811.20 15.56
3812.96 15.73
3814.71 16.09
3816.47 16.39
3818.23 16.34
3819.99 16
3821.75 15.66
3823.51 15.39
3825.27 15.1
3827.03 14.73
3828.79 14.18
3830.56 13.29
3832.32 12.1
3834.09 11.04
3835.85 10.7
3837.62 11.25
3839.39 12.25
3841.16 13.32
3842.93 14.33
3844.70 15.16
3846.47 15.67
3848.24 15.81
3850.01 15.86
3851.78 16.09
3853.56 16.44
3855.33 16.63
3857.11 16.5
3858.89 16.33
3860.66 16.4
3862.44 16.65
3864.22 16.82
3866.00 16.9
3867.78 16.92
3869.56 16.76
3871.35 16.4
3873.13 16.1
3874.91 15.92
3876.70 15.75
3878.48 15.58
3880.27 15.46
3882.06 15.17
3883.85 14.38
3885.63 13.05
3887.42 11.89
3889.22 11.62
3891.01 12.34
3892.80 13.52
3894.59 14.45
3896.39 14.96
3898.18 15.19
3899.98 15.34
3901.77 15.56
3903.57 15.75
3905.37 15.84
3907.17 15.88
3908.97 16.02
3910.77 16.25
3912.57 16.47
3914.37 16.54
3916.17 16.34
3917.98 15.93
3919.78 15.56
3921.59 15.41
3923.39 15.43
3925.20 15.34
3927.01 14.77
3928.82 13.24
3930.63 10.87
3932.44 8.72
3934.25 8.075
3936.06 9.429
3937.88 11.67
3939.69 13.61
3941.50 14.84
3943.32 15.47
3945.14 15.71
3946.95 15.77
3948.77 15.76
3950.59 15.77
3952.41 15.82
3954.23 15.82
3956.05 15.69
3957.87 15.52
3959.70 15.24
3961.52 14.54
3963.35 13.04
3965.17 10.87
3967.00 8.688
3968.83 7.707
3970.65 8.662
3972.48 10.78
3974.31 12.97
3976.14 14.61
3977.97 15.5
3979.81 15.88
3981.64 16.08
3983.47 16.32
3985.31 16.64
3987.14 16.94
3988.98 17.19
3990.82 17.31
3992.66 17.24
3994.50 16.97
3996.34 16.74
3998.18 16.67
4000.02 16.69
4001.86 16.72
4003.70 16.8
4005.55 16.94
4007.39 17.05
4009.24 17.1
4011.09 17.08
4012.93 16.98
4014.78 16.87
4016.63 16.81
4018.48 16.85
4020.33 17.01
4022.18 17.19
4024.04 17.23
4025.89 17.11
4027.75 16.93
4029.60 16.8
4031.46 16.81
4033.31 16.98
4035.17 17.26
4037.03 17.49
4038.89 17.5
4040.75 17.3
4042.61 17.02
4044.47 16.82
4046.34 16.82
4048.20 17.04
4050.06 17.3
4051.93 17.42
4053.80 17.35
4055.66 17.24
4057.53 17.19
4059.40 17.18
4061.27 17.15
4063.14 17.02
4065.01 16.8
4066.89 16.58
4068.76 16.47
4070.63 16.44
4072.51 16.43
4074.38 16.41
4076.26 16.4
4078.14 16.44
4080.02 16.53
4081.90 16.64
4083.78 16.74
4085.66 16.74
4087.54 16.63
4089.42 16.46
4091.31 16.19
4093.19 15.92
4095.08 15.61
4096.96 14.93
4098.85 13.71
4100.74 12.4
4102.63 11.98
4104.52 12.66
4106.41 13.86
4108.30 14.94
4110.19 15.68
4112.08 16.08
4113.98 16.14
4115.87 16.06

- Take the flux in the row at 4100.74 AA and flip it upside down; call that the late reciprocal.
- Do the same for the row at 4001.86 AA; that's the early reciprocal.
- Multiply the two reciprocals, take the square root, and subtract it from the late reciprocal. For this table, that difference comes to 0.0112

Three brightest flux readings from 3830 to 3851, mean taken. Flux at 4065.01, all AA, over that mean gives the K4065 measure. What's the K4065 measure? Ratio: 1.06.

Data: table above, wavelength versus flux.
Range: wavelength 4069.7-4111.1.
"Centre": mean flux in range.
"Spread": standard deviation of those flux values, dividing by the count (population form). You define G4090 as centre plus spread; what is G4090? 16.9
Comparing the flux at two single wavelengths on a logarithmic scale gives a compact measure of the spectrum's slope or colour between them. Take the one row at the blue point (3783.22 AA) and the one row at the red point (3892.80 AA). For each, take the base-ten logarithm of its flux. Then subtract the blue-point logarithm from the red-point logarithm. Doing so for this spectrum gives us -0.08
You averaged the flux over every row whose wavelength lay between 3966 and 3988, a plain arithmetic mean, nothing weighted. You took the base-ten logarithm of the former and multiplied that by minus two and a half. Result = -2.82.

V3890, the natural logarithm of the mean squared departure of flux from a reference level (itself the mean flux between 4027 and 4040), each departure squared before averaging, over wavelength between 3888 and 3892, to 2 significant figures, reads 3.3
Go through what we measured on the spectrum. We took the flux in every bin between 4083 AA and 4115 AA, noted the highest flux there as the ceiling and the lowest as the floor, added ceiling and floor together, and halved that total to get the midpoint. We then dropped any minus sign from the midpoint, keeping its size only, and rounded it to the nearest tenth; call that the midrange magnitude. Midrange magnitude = 14.4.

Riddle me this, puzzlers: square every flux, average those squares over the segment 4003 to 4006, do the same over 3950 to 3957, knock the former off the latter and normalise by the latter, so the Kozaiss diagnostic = -0.14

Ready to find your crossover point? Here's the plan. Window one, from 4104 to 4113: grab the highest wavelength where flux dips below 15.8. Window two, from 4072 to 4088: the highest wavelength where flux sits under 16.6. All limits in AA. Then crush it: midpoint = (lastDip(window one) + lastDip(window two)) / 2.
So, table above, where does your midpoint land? 4095.1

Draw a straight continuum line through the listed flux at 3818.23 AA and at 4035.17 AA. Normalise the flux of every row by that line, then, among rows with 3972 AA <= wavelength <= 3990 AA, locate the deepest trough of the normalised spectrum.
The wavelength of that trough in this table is 3972.48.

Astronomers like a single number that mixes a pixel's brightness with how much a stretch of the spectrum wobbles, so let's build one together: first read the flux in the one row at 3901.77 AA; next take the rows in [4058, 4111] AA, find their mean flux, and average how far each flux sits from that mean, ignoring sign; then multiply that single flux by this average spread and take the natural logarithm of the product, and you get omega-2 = 2.9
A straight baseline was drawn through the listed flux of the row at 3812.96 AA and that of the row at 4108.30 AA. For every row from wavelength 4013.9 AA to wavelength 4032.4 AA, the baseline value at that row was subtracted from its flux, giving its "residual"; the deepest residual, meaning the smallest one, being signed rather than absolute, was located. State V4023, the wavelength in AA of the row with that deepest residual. 4016.63 AA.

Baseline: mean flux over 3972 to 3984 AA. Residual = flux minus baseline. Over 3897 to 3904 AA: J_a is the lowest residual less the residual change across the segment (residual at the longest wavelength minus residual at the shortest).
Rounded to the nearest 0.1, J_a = 0.0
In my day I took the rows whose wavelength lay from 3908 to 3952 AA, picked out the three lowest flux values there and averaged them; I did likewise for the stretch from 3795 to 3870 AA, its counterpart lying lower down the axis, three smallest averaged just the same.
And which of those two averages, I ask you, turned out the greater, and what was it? 10.9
